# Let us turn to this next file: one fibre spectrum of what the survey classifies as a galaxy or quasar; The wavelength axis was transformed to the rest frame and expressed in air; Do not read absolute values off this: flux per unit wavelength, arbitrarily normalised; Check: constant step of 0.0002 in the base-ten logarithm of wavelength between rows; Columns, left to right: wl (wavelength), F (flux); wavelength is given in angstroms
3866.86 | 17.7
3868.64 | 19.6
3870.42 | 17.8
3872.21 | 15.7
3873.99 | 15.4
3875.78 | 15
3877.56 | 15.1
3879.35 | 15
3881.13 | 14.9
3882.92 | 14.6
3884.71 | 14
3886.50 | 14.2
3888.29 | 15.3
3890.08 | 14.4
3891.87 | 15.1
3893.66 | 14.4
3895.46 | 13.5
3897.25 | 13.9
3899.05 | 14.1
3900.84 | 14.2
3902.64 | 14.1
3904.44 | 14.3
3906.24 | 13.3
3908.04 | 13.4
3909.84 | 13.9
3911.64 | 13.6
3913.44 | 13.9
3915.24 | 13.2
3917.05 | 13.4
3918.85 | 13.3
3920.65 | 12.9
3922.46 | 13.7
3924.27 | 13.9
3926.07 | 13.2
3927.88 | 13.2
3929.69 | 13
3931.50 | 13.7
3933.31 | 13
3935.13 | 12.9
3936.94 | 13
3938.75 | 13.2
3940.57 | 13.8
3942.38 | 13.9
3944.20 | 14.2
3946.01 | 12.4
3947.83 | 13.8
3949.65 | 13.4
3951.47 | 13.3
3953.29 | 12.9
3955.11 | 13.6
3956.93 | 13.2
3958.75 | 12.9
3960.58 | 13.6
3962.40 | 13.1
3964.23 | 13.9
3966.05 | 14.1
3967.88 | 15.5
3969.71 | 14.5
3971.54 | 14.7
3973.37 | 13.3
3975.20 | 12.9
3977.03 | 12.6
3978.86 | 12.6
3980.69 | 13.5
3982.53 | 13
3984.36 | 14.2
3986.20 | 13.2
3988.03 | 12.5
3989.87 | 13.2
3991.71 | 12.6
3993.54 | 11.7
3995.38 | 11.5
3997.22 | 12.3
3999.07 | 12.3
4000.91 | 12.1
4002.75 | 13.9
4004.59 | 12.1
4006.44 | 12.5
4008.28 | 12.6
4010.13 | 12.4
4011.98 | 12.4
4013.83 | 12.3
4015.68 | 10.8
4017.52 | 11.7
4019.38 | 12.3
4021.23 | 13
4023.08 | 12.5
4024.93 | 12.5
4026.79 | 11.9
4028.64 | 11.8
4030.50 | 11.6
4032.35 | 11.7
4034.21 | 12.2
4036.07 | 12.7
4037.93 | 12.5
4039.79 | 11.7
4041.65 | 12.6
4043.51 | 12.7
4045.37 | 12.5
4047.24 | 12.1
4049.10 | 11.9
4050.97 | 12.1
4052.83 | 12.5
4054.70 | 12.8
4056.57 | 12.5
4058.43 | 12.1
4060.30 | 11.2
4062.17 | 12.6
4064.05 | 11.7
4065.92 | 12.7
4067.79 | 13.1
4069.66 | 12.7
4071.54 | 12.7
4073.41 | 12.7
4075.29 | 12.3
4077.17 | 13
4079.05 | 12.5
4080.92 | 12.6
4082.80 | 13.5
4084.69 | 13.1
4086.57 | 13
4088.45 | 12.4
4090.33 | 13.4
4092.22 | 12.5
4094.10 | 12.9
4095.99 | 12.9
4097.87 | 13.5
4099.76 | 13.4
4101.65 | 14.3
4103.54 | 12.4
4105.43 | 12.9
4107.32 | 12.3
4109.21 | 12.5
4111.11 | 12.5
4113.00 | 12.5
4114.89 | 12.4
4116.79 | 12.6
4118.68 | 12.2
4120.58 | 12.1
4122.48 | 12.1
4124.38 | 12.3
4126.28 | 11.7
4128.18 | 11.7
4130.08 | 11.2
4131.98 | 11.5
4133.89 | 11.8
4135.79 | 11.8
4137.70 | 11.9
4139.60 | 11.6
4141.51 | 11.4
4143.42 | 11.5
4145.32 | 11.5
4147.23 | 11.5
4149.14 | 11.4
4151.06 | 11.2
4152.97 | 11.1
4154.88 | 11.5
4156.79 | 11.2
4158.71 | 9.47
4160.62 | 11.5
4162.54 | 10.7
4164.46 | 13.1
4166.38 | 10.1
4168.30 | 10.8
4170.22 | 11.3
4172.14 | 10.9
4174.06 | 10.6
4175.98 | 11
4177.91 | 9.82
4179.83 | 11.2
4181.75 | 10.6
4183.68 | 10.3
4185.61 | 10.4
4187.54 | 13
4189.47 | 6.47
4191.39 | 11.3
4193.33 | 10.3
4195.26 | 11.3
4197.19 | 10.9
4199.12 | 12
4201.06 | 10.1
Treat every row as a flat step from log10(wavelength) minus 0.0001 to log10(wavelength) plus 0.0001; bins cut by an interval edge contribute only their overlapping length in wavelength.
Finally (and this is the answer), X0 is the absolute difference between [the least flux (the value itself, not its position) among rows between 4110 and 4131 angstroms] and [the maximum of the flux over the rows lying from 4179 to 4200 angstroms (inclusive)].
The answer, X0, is 1.8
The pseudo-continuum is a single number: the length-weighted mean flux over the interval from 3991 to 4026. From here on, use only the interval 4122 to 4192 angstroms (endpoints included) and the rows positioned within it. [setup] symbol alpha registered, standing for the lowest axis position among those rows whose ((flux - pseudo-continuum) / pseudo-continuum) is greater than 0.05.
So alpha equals 4164.46 angstroms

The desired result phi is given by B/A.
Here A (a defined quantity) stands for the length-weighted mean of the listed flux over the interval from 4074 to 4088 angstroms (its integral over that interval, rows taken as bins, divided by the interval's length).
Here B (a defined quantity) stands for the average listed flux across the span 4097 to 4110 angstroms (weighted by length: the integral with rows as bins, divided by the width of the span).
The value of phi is 1.02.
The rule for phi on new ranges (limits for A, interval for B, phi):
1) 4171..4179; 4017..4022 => 1.16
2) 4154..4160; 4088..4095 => 1.19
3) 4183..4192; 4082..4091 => 1.27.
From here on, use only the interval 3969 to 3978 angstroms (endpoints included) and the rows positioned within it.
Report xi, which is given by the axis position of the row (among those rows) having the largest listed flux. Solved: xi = 3971.54 angstroms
